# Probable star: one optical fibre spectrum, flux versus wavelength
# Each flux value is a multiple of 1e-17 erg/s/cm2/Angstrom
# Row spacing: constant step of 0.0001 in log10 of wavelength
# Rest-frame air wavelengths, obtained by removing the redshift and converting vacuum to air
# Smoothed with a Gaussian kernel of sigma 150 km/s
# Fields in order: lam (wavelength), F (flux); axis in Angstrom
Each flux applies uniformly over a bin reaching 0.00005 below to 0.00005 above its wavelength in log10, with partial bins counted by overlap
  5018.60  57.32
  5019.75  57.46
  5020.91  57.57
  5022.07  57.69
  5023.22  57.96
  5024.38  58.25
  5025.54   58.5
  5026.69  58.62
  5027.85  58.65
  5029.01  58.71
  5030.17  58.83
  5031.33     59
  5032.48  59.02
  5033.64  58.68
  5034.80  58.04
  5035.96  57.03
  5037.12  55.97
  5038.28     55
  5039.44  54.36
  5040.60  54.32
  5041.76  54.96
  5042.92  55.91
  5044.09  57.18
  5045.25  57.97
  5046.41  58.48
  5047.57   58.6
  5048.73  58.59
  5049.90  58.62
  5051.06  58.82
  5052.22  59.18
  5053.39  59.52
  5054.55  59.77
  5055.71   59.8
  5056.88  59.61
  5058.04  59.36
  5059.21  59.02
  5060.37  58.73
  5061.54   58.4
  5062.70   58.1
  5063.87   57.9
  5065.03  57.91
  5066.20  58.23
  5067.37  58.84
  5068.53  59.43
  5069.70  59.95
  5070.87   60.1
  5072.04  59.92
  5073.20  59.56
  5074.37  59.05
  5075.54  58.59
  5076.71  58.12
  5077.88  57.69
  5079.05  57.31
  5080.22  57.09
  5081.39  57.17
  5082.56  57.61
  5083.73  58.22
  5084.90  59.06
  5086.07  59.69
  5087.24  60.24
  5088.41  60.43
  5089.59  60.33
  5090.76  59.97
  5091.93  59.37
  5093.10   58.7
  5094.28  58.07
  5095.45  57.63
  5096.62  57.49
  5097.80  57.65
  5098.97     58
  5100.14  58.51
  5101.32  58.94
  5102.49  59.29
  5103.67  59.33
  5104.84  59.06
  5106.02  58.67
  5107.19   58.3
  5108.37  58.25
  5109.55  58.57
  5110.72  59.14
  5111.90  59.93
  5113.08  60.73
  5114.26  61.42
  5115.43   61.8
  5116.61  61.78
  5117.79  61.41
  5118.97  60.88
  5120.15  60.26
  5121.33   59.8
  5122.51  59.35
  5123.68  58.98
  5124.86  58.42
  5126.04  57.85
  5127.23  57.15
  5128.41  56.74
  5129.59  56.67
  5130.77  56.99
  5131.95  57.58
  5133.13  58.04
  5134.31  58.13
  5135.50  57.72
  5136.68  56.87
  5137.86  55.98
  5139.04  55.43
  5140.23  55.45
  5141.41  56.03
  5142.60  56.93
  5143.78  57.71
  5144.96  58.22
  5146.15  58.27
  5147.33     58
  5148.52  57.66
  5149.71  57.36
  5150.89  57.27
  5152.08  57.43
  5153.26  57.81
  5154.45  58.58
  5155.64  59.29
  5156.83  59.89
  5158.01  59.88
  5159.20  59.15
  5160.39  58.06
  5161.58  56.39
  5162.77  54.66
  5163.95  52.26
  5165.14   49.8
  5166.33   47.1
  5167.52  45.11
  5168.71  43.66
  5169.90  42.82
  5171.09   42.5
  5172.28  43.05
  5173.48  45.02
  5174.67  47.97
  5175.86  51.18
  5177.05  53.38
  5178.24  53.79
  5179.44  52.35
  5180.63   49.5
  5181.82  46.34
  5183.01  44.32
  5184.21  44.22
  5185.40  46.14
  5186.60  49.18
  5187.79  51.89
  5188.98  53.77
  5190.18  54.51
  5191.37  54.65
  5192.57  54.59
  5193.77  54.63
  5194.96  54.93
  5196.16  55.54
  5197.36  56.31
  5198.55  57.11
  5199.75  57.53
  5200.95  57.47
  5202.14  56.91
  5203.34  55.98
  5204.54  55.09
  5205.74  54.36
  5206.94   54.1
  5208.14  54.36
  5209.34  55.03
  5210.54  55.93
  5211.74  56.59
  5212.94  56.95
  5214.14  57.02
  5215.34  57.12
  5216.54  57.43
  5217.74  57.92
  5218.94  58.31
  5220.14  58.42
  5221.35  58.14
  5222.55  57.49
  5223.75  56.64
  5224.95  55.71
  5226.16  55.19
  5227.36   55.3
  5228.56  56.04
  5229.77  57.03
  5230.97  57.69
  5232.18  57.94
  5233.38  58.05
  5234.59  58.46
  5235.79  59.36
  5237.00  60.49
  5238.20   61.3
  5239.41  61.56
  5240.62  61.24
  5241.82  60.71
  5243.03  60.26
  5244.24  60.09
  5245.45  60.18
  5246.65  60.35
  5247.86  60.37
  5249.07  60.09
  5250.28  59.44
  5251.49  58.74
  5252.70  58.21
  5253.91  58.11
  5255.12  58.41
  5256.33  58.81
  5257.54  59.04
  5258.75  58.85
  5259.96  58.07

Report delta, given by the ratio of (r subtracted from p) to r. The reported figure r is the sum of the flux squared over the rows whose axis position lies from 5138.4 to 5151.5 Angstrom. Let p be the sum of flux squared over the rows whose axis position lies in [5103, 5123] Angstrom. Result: 0.7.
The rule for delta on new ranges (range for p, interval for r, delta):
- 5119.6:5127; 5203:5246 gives -0.8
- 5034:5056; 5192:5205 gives 0.8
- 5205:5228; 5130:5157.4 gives -0.2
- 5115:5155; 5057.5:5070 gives 2.0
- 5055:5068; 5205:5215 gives 0.5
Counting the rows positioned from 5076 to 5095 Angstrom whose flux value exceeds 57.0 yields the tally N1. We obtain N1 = 16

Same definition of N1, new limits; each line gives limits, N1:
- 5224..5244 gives 12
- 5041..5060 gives 14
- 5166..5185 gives 0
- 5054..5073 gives 16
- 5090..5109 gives 16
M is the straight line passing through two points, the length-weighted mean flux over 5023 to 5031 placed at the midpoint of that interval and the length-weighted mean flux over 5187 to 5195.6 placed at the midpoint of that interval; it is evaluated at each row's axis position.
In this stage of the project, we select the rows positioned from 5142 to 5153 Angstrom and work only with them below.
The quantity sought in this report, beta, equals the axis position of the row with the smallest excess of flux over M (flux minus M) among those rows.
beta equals 5142.60 Angstrom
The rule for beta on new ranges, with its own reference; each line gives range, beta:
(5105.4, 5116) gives 5108.37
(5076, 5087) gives 5080.22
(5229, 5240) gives 5229.77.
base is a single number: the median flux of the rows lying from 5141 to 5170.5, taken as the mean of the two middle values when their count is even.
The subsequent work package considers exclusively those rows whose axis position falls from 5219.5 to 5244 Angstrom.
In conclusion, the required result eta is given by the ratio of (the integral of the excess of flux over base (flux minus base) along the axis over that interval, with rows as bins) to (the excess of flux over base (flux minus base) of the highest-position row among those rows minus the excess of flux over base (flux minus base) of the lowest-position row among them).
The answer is 13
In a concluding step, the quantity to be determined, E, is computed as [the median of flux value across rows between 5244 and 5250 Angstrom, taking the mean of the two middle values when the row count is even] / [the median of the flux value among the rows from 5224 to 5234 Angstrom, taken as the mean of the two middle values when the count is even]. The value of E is 1.06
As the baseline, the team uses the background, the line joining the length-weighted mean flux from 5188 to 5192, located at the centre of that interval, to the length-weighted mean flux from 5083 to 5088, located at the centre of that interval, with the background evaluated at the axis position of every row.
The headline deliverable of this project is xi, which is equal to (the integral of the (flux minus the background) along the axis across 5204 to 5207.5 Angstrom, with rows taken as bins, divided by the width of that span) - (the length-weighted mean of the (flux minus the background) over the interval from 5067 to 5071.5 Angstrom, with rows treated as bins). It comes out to 1.8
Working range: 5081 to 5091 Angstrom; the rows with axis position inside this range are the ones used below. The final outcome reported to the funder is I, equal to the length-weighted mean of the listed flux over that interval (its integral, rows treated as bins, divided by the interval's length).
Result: 59.2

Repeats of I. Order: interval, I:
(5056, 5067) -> 58.6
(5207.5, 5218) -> 56.4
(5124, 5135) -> 57.5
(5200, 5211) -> 55.5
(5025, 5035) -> 58.7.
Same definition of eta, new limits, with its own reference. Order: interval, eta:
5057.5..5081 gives -13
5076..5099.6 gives -209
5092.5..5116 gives 12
